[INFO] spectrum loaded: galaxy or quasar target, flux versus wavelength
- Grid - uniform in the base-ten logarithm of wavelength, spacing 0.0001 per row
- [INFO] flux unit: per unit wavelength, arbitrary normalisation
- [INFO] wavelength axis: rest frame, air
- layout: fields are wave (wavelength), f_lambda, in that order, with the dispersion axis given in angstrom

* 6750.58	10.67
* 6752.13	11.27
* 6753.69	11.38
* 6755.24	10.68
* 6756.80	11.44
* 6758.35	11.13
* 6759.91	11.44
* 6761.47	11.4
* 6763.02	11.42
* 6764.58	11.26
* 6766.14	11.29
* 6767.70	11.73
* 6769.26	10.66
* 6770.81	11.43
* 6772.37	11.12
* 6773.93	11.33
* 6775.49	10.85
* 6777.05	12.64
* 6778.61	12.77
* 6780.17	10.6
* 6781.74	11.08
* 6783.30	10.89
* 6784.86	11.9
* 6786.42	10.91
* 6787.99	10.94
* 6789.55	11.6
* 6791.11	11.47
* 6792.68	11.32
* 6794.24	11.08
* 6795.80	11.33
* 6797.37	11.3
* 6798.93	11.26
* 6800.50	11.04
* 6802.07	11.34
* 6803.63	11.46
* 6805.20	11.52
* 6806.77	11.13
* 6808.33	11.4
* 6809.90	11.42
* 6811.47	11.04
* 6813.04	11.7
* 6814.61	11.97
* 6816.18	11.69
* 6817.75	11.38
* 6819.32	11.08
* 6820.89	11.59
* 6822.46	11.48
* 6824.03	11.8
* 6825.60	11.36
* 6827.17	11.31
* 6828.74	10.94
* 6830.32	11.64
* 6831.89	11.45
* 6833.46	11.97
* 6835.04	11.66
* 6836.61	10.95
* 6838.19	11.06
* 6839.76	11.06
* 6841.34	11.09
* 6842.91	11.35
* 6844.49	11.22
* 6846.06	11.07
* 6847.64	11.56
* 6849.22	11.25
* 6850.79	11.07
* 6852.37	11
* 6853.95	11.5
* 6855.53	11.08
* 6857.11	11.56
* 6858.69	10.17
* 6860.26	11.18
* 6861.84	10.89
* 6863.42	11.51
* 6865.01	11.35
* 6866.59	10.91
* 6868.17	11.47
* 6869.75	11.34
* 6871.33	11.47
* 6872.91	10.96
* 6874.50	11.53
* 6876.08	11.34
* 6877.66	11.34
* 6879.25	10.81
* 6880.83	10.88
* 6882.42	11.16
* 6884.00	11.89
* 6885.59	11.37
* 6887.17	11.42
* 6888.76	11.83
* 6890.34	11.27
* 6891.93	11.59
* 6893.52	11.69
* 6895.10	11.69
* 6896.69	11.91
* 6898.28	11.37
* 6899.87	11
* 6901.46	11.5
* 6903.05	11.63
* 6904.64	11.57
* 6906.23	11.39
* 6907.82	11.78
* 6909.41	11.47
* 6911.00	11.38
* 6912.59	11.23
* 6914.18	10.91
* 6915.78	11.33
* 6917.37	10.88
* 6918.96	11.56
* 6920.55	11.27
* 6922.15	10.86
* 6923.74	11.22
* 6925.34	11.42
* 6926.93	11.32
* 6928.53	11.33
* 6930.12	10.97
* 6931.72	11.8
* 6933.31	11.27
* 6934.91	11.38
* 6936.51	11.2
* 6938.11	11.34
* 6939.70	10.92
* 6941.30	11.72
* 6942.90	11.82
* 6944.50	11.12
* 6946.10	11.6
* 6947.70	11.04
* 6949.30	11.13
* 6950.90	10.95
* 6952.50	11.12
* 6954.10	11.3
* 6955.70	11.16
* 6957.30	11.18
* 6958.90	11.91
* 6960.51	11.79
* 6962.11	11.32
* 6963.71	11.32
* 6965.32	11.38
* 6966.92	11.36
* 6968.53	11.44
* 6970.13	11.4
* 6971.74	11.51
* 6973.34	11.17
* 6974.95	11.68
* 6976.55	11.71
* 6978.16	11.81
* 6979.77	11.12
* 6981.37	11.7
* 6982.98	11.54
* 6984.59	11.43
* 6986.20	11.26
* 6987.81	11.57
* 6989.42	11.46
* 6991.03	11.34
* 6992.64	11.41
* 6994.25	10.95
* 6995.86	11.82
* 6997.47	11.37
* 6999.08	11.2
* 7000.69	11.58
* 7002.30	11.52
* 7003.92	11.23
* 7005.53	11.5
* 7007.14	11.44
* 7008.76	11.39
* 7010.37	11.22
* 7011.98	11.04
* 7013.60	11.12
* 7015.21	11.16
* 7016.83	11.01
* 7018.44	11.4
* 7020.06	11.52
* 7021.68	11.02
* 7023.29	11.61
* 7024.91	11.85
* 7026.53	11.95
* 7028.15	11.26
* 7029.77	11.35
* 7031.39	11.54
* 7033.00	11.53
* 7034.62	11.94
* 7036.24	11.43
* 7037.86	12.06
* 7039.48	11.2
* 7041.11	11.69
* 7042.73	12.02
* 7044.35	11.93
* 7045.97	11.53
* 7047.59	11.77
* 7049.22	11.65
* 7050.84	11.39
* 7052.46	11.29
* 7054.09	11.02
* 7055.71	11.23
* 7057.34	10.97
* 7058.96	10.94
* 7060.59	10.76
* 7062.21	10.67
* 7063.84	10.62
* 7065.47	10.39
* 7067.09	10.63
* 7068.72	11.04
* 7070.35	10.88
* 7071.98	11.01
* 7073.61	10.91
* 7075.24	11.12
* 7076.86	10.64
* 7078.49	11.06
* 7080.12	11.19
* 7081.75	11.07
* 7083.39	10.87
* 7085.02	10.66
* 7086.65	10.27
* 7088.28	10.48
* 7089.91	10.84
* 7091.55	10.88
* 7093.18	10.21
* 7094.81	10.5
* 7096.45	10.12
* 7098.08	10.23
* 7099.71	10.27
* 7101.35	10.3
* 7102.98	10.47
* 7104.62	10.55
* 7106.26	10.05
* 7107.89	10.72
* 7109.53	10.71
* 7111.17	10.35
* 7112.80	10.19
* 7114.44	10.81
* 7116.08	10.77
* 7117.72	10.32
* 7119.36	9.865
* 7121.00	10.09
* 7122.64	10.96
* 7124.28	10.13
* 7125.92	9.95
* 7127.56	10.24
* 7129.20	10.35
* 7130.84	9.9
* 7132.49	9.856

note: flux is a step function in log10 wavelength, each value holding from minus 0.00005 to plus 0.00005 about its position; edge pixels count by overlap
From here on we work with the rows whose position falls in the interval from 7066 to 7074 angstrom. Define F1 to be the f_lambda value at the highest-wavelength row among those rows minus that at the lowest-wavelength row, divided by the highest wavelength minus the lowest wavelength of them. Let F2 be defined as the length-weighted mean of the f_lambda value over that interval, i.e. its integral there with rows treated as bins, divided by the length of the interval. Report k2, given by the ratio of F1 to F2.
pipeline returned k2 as 0.004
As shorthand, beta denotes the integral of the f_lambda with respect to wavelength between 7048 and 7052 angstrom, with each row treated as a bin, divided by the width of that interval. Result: 11.5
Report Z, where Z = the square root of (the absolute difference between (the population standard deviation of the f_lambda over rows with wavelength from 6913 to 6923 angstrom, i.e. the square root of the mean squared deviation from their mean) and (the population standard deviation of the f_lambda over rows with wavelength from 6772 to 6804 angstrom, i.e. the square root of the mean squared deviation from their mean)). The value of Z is 0.51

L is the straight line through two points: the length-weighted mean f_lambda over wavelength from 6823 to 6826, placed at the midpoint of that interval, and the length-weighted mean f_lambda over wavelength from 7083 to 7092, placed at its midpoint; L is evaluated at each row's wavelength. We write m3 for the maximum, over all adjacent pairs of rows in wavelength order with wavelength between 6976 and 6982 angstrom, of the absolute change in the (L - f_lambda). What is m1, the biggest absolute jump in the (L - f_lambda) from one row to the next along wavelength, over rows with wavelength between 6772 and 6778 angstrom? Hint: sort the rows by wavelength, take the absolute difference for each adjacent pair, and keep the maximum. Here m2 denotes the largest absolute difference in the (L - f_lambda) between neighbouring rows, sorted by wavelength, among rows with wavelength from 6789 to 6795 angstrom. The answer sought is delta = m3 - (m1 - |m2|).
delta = -0.9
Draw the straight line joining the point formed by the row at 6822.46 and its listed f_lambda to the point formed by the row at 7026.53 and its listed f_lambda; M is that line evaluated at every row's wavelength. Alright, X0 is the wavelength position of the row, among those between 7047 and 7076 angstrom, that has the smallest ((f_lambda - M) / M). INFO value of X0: 7065.47 angstrom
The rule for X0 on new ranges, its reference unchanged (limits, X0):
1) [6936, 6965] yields 6939.70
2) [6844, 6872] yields 6858.69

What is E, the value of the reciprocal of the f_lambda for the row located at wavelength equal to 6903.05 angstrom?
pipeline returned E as 0.086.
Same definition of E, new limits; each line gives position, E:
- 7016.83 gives 0.091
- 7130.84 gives 0.101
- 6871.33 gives 0.087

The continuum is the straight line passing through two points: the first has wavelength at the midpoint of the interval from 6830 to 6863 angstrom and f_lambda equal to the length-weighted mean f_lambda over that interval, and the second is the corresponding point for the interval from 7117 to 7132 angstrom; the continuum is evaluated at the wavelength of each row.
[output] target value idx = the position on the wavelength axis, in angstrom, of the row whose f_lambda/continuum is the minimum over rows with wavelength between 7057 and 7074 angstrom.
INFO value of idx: 7065.47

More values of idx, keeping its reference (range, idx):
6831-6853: 6836.61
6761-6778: 6769.26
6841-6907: 6858.69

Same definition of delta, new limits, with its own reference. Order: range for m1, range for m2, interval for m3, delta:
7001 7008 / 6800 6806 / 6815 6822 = 0.5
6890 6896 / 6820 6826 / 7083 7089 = 0.5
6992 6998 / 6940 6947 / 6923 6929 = 0.0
